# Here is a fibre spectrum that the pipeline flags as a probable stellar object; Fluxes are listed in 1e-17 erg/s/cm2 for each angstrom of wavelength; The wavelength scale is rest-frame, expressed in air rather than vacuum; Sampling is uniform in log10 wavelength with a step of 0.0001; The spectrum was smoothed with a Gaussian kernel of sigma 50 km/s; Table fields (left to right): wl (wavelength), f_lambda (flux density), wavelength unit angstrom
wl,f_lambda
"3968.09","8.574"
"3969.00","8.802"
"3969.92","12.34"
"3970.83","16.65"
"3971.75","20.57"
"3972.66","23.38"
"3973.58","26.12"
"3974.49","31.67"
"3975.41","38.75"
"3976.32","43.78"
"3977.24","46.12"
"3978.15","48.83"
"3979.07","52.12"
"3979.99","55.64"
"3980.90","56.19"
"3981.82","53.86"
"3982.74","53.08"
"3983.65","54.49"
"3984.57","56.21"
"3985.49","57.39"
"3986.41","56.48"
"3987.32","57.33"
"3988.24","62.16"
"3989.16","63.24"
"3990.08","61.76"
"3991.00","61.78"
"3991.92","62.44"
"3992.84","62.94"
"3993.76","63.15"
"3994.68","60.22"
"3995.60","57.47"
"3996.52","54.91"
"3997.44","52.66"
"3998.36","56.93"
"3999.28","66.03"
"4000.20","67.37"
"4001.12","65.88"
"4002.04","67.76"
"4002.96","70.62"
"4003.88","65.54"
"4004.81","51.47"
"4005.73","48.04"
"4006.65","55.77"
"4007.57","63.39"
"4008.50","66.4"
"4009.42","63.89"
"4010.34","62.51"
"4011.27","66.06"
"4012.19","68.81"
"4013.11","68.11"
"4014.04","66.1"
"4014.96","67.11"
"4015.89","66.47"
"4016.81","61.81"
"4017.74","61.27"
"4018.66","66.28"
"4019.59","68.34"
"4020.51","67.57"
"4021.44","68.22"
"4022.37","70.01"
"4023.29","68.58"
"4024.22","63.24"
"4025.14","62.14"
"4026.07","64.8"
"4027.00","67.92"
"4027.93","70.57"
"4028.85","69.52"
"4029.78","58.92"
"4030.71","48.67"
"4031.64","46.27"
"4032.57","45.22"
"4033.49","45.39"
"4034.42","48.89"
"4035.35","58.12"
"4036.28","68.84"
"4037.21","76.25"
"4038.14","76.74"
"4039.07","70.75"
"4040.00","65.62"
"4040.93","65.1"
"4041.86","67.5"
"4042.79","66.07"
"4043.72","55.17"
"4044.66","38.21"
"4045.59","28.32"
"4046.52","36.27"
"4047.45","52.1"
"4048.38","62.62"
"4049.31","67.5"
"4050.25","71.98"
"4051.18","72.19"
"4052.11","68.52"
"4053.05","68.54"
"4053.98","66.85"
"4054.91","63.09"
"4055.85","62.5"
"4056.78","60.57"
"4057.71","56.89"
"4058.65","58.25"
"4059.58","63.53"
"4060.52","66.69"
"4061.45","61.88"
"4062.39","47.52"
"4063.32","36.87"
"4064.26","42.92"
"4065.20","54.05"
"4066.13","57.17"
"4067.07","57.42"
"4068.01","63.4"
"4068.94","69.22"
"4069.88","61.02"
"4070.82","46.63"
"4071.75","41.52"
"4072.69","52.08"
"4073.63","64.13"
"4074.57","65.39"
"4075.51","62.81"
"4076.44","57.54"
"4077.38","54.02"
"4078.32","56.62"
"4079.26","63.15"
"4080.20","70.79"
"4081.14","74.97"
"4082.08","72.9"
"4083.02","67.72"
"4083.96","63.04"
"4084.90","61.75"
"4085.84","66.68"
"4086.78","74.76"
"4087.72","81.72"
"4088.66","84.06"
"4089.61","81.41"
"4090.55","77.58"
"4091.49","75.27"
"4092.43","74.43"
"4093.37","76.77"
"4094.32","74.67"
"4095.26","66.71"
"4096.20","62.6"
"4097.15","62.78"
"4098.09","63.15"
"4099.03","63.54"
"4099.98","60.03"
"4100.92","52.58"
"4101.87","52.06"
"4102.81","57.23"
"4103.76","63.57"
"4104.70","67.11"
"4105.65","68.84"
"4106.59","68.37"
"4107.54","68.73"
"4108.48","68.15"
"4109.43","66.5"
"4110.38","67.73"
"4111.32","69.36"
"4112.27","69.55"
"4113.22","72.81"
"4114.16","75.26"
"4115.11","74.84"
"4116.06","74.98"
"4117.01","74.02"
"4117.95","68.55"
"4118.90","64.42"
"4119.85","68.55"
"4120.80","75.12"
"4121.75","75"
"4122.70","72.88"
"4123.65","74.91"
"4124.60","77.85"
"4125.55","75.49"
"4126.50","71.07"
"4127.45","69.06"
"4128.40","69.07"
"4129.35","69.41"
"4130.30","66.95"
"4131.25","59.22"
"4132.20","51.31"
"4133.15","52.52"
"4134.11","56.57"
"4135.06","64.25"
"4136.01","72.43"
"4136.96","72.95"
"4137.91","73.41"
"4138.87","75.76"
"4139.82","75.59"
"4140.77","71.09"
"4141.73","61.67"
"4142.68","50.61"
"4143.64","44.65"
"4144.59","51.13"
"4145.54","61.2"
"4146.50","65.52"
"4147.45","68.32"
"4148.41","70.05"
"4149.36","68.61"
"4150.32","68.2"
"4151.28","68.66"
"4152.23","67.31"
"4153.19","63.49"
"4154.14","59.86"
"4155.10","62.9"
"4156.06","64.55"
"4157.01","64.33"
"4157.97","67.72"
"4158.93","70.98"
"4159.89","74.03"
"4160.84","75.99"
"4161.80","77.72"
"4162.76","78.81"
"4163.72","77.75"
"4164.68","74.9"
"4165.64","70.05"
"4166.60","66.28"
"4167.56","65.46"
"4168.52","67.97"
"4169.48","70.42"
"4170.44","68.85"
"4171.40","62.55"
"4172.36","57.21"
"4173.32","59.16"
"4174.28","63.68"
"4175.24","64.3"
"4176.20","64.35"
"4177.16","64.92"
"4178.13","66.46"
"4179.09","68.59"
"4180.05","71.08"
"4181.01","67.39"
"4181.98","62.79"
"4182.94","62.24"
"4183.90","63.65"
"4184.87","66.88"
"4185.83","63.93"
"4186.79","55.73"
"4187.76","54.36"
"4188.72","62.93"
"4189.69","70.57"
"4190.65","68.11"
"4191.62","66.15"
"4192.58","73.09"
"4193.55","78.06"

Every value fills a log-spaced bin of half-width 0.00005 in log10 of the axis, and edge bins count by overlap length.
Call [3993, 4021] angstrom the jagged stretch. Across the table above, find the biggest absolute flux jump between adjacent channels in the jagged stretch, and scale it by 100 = 1407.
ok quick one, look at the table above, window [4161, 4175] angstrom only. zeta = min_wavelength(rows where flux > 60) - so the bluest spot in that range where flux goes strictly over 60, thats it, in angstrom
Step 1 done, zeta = 4161.80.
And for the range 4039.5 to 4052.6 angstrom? 4040.00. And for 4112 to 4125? 4112.27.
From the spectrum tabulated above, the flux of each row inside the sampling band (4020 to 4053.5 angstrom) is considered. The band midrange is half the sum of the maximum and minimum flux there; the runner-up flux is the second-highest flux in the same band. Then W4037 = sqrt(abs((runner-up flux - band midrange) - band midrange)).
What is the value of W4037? 5.4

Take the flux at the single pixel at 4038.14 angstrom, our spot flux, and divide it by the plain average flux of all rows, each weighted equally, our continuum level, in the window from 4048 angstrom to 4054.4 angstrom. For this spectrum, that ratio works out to 1.12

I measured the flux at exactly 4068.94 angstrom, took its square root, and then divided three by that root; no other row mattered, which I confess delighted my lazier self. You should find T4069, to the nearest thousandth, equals 0.361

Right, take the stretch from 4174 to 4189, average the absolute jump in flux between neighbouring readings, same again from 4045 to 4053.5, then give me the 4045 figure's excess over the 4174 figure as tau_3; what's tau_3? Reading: 3.1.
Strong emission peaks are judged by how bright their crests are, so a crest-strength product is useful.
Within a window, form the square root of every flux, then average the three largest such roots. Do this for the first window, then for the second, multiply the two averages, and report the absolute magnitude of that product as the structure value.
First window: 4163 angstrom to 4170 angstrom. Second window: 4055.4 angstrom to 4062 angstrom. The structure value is 69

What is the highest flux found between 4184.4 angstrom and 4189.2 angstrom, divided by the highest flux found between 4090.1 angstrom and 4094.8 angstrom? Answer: 0.86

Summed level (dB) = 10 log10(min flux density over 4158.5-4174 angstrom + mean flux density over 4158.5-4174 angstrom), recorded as 21.0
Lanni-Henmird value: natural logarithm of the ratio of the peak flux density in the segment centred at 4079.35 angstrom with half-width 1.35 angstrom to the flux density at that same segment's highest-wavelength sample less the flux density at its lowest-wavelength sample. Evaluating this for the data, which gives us 1.6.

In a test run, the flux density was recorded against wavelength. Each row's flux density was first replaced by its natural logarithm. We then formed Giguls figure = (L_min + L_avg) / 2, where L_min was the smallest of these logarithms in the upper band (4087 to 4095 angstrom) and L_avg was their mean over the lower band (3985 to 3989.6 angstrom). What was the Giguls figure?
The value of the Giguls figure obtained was 4.20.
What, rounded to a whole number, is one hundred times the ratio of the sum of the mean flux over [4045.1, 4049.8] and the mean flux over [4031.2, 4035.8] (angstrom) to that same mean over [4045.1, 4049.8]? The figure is 199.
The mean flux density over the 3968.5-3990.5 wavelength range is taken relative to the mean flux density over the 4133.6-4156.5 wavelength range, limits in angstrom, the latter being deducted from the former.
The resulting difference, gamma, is -21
